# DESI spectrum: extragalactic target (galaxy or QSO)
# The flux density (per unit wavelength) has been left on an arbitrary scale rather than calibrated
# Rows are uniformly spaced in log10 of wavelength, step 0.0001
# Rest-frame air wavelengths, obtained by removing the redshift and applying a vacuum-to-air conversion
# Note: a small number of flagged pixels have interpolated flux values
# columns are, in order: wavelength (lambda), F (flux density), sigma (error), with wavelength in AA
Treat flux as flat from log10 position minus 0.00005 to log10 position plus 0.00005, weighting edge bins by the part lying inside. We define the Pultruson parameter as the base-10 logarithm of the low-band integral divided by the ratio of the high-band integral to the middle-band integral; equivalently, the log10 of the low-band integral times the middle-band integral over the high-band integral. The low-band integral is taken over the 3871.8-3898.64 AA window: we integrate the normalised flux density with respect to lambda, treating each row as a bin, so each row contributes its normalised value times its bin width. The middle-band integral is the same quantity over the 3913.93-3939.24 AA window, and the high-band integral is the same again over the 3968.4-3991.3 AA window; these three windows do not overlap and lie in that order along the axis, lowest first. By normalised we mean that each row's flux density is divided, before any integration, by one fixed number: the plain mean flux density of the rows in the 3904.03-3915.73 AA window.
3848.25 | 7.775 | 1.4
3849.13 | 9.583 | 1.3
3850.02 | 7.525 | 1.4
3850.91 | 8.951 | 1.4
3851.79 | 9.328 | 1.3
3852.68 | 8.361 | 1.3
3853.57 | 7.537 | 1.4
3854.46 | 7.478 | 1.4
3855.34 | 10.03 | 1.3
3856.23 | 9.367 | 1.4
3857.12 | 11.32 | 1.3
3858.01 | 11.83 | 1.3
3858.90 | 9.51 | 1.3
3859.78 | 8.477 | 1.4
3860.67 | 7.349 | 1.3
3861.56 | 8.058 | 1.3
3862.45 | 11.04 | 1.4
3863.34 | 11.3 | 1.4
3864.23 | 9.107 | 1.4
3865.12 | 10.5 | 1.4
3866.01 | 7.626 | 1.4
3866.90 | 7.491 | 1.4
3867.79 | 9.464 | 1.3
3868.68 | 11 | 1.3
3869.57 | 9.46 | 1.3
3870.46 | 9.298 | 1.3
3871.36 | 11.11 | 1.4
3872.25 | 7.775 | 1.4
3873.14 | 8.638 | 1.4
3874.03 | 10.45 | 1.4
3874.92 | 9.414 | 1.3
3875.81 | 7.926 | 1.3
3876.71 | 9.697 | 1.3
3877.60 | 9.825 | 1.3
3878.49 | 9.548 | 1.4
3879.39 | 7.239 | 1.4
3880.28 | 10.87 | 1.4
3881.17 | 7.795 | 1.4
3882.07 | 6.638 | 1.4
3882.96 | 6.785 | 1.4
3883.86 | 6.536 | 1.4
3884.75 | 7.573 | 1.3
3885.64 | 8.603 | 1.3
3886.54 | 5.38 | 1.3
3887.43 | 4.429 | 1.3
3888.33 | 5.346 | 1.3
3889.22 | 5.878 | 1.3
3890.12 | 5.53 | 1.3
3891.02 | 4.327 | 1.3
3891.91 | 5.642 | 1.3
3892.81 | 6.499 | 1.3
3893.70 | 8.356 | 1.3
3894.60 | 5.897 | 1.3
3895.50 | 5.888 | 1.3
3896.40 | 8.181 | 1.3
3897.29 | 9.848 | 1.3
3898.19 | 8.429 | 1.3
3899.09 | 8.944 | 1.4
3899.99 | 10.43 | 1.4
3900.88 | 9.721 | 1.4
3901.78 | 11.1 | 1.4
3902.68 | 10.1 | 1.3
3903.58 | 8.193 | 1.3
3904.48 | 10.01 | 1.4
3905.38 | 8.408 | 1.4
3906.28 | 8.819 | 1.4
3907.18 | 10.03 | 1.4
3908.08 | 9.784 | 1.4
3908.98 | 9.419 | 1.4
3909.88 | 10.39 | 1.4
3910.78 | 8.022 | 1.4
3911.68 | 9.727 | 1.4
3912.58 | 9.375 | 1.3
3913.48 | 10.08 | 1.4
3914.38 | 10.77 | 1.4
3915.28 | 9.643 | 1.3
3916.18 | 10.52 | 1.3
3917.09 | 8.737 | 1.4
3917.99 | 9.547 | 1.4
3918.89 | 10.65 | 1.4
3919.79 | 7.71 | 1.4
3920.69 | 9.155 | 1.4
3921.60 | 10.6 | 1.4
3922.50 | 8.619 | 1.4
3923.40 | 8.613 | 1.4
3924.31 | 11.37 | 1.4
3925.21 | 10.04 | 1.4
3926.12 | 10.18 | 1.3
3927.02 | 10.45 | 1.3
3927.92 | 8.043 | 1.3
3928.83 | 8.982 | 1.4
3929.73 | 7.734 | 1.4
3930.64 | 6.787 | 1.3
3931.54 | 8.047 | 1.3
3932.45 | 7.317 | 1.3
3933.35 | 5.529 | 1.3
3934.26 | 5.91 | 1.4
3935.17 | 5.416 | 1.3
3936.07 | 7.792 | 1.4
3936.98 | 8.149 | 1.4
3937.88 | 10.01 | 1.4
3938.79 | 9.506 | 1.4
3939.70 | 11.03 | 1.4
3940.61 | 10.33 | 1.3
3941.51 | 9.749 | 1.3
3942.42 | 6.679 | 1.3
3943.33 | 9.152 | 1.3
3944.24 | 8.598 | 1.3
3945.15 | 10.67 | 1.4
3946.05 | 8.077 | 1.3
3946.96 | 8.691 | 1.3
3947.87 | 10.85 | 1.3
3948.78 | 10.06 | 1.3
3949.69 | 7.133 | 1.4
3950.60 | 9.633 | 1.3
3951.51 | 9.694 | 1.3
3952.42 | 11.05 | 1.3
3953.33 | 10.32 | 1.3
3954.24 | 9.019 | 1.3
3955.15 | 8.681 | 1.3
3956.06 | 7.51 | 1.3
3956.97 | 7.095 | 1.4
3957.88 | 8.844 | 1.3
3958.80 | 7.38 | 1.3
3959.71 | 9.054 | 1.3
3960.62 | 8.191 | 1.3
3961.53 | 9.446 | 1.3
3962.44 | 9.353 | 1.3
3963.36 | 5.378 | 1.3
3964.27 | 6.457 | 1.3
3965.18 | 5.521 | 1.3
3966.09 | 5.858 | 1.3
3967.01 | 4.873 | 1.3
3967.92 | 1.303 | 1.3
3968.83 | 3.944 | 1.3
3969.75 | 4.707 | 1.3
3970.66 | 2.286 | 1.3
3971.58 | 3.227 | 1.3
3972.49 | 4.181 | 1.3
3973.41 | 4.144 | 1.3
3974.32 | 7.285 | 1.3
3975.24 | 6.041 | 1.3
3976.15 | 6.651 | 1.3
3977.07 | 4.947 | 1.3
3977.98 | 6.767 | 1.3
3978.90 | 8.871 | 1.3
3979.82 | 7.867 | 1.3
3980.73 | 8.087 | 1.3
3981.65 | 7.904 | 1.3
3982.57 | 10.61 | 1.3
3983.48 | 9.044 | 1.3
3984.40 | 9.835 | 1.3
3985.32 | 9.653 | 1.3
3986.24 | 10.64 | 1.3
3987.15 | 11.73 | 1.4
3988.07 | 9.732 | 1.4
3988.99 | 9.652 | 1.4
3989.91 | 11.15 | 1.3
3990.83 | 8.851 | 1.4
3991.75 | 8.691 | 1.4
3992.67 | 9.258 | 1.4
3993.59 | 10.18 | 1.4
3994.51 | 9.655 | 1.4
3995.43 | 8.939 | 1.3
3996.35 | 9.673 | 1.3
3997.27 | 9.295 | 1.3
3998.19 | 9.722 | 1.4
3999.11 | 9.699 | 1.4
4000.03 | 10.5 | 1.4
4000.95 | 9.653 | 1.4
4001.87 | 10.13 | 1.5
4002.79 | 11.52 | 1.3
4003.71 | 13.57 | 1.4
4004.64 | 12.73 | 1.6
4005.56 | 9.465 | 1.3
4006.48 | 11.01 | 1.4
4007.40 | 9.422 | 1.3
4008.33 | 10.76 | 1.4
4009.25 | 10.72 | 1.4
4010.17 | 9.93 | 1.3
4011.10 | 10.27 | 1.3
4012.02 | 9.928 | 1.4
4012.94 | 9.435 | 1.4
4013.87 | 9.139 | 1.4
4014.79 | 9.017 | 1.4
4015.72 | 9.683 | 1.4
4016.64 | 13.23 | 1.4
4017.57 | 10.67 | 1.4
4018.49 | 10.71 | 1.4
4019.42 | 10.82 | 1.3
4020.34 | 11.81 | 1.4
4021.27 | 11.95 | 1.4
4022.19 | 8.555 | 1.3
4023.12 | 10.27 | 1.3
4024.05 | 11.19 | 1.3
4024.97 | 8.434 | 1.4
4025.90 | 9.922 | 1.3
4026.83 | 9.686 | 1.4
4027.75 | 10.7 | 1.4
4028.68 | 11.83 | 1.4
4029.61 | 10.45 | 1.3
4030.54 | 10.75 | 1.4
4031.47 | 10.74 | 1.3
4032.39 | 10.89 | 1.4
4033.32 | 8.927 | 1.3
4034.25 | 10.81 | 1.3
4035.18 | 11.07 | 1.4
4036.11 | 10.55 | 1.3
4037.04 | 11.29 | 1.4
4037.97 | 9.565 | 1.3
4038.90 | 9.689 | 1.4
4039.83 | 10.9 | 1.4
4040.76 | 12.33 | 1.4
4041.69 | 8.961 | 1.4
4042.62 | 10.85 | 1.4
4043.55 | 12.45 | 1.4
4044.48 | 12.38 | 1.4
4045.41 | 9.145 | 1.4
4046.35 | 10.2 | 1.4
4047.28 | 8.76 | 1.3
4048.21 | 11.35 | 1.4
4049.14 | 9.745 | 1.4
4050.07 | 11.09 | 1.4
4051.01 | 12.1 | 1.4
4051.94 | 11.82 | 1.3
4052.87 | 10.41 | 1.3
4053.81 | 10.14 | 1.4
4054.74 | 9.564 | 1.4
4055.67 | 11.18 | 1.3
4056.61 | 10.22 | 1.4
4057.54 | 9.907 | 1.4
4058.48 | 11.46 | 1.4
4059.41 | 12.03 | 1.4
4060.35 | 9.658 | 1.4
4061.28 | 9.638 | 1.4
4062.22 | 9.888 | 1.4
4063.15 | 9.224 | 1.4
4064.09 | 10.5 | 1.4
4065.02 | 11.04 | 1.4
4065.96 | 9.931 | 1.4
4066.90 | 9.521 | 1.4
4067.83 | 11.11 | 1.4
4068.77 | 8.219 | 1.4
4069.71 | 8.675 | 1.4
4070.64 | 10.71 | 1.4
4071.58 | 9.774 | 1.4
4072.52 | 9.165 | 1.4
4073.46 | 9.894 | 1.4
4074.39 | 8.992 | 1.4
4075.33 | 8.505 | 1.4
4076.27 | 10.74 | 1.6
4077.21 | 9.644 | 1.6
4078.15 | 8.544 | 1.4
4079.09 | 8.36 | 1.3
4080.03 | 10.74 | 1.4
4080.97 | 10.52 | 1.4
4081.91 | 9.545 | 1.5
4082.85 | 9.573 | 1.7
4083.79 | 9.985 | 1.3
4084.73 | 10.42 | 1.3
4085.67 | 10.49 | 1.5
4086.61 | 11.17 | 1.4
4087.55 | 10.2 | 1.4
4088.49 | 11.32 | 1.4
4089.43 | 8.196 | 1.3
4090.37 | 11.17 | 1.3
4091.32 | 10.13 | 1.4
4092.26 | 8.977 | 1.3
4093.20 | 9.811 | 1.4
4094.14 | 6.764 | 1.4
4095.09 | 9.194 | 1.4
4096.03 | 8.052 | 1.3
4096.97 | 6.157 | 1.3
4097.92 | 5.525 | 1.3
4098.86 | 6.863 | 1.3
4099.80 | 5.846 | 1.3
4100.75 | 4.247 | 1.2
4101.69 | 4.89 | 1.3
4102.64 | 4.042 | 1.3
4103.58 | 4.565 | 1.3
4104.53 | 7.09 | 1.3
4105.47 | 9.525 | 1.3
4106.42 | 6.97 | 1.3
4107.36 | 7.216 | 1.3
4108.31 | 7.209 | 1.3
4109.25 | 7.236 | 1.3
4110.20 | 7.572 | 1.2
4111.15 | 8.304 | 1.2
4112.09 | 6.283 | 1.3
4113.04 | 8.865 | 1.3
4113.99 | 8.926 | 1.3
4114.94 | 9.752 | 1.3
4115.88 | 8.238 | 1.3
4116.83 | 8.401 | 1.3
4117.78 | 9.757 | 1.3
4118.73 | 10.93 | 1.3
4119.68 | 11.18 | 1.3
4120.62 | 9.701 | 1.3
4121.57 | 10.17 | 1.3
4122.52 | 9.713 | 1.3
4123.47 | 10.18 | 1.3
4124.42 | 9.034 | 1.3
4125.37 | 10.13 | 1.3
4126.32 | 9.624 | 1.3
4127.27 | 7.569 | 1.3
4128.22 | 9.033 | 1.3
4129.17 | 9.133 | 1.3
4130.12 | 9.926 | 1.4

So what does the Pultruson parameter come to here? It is 1.4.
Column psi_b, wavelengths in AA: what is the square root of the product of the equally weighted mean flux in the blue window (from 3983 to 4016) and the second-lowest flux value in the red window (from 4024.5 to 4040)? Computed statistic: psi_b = 9.48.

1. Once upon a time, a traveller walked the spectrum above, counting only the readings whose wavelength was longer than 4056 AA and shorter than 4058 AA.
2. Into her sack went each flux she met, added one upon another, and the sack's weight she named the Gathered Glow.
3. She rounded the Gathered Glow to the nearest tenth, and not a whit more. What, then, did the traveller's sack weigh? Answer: 20.1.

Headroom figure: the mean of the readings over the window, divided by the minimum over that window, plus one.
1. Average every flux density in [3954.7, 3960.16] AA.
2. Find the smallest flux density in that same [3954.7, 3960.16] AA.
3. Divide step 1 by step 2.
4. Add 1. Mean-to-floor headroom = 2.14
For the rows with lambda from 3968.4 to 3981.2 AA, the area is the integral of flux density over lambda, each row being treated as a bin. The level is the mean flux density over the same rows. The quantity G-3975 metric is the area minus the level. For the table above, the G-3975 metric 67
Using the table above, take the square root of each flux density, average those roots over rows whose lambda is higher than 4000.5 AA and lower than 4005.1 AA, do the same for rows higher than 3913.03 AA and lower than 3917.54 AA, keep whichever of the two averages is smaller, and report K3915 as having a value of 3.15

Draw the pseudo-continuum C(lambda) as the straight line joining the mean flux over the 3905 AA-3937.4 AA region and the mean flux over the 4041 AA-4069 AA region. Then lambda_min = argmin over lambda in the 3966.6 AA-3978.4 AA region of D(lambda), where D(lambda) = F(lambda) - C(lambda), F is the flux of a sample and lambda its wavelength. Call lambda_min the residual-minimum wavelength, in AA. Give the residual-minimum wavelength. 3967.92 AA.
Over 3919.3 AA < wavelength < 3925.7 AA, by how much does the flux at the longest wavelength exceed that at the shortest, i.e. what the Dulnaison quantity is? 2.3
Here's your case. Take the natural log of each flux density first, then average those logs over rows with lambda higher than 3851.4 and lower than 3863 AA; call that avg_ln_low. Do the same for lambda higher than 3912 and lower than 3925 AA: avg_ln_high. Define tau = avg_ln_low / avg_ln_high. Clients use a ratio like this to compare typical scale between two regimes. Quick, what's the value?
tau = 0.98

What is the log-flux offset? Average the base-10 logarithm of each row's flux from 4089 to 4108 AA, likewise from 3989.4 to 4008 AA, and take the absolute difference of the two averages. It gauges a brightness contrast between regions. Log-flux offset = 0.161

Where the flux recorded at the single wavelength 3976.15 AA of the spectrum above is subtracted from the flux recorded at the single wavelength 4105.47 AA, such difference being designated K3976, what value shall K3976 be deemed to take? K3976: 3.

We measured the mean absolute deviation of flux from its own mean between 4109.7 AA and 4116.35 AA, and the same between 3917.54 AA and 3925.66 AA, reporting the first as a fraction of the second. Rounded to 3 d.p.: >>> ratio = 0.818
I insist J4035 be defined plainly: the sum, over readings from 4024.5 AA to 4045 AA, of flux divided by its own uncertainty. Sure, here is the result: 170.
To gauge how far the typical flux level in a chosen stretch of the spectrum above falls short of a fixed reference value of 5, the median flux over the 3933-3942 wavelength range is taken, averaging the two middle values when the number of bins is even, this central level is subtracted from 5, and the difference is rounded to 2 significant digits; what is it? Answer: -3.8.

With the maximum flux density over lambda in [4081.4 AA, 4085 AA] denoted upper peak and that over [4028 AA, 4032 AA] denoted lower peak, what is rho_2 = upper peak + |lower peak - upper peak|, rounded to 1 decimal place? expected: 11.8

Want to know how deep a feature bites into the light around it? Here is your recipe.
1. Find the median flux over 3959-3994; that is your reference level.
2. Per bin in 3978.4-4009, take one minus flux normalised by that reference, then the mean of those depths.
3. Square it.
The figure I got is 0.06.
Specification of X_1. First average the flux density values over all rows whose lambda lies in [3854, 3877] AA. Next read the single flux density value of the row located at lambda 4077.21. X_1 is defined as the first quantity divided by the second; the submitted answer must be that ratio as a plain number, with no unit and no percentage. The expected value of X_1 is 1.0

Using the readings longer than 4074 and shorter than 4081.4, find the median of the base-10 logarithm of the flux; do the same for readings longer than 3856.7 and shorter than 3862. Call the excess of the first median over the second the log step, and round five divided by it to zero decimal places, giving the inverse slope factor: 316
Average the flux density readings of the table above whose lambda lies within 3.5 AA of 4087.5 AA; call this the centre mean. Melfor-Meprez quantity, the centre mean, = 10.4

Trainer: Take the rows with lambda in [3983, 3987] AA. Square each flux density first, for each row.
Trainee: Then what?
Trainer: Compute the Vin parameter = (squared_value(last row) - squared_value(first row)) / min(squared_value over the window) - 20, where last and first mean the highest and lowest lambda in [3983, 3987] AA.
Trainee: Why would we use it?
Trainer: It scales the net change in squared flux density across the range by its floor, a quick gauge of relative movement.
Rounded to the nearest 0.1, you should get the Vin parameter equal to -19.6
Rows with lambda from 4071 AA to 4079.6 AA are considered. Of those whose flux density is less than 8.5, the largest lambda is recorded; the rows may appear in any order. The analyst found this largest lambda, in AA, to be 4079.09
